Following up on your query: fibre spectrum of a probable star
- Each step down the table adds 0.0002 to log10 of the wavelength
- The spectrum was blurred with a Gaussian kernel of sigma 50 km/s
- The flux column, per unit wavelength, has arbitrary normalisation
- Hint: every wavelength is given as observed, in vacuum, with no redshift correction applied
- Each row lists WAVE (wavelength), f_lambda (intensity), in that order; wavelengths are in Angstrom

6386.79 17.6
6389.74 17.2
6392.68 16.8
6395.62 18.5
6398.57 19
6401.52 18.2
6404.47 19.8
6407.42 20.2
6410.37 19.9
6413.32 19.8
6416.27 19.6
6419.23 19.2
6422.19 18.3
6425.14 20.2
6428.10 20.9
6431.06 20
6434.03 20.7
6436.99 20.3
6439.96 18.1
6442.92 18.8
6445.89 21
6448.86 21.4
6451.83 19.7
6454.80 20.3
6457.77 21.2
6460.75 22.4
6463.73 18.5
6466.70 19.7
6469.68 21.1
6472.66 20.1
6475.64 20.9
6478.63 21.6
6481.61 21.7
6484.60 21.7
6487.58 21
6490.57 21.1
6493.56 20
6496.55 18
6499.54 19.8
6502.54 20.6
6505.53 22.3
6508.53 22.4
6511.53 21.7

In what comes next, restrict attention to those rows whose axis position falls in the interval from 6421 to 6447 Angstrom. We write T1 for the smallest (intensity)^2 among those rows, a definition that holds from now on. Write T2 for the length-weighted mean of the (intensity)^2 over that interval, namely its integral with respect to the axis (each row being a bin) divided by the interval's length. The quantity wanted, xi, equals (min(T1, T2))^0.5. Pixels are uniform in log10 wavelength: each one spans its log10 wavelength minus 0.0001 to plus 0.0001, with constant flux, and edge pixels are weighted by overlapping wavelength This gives 18.1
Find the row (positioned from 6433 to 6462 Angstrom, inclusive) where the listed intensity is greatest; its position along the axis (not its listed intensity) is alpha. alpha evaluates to 6460.75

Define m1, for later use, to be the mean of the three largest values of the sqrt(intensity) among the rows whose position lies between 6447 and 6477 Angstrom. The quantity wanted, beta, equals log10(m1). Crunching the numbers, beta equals 0.668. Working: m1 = 4.65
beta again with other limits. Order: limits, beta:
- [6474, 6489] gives 0.668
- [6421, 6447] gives 0.660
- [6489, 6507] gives 0.664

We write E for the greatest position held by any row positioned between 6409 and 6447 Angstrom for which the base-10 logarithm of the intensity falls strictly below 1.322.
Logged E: 6442.92 Angstrom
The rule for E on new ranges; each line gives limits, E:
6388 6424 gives 6422.19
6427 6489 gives 6475.64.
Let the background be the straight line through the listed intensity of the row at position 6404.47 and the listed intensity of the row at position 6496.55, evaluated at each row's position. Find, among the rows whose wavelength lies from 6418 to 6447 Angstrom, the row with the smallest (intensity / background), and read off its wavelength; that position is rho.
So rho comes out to 6422.19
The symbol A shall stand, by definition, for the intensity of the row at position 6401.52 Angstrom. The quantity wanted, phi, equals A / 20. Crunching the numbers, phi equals 0.91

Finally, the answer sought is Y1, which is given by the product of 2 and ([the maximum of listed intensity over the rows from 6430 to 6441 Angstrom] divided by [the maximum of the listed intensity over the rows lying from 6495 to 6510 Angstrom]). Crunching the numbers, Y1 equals 1.85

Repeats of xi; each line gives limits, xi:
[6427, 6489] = 18.1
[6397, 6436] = 18.2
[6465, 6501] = 18.0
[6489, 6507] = 18.0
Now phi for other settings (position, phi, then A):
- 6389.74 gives 0.86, 17.2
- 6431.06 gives 1.00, 20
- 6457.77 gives 1.06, 21.2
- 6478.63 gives 1.08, 21.6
